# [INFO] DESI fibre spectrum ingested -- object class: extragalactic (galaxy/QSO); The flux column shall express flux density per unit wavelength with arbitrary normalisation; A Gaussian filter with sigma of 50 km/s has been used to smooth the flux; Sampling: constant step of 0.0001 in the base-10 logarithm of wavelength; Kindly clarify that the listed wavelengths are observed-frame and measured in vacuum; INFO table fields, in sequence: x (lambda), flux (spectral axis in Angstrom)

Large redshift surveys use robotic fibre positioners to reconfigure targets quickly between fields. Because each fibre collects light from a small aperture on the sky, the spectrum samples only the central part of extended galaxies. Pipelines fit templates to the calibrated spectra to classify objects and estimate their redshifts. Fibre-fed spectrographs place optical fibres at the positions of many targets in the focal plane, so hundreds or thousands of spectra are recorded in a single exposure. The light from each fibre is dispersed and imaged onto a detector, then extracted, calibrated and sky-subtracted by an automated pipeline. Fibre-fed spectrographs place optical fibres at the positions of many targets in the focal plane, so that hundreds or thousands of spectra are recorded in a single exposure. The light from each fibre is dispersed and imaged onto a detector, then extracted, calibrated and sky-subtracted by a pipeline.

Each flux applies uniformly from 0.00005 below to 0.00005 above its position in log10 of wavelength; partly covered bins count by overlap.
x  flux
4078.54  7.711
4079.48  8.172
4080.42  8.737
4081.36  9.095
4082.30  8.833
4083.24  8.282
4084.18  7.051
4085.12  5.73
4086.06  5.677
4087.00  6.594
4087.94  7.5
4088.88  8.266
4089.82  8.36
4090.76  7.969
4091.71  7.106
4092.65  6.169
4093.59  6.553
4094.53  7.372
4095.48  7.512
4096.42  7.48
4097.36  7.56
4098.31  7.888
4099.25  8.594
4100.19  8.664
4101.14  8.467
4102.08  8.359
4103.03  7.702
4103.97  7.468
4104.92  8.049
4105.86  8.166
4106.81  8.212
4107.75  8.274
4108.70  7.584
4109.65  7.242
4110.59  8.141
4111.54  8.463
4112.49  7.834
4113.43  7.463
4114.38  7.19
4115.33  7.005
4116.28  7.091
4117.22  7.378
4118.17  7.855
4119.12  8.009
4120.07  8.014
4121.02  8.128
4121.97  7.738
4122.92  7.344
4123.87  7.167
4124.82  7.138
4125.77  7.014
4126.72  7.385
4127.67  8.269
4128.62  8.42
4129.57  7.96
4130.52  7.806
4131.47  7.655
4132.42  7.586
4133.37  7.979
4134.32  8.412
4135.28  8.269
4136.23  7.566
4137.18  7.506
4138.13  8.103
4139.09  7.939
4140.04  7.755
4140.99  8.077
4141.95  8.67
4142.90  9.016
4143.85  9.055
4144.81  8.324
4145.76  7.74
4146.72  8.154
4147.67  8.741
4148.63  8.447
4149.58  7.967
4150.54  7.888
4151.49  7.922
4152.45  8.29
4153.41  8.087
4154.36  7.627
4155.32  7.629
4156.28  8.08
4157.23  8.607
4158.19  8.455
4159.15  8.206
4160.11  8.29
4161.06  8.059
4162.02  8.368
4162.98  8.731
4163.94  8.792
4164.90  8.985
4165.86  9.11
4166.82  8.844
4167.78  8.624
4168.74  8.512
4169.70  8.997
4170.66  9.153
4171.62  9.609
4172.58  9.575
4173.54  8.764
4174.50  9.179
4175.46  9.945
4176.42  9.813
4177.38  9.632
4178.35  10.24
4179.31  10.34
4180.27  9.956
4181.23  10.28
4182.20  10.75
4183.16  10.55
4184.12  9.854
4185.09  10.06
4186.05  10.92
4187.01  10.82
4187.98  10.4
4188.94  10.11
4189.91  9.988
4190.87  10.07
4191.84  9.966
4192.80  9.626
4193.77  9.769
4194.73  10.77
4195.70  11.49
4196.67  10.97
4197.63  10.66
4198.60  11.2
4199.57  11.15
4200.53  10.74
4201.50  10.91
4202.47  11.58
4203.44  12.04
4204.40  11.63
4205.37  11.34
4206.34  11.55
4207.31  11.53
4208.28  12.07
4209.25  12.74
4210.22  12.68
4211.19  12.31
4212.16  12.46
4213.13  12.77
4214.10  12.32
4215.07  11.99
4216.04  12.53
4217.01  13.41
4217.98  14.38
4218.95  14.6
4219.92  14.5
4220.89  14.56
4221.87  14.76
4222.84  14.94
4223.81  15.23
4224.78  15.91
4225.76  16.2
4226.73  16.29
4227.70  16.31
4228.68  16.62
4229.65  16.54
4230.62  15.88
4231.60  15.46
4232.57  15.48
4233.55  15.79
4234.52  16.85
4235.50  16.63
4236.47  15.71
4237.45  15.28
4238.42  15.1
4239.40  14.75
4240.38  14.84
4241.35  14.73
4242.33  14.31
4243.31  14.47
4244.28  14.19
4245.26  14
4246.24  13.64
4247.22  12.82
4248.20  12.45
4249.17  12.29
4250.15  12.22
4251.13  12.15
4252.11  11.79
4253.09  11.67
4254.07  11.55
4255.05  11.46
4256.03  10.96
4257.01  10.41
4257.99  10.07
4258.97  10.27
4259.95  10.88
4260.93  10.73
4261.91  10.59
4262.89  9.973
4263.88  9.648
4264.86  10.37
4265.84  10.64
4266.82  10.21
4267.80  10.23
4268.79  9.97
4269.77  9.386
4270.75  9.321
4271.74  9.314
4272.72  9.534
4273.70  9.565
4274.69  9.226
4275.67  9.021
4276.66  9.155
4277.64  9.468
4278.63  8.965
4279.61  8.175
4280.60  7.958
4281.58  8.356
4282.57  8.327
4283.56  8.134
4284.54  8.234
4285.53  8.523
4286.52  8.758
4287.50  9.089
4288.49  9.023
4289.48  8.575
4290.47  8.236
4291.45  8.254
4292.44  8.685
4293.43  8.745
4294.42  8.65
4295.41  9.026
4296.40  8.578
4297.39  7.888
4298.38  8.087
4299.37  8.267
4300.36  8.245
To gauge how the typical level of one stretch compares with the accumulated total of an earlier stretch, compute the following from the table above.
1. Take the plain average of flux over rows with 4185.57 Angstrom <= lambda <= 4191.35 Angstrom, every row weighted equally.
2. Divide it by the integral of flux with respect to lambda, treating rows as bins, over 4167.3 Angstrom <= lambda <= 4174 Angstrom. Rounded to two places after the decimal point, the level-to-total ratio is 0.17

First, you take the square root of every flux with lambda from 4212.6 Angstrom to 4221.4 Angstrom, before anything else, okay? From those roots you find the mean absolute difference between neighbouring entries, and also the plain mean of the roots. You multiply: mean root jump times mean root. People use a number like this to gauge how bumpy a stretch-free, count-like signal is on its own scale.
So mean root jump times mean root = 0.225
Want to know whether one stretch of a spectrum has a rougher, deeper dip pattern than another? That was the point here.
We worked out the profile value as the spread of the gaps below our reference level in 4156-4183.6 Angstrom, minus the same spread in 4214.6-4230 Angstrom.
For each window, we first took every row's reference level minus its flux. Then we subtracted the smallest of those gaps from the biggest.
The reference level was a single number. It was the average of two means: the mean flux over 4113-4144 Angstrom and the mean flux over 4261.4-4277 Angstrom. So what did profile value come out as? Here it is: -1.9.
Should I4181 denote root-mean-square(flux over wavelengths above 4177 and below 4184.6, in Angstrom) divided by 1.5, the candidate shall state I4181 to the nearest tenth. 6.8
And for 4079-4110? 5.2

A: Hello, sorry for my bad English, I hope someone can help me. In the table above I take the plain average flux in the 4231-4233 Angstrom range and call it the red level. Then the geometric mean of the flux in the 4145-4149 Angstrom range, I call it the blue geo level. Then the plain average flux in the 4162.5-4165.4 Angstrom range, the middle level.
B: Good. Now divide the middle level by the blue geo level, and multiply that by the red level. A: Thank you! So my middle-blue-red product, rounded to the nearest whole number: 17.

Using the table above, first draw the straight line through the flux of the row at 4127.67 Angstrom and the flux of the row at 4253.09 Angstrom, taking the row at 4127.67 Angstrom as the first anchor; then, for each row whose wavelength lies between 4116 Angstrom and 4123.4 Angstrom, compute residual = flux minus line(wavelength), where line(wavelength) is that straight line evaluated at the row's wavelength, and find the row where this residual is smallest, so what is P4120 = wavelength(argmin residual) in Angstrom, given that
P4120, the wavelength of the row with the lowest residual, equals 4116.28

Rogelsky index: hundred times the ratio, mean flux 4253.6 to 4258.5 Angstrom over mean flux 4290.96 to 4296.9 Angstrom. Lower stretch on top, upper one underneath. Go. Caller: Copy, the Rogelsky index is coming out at 126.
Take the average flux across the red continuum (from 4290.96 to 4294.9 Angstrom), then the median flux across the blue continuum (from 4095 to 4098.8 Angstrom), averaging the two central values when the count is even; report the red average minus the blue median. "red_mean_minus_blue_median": 1.0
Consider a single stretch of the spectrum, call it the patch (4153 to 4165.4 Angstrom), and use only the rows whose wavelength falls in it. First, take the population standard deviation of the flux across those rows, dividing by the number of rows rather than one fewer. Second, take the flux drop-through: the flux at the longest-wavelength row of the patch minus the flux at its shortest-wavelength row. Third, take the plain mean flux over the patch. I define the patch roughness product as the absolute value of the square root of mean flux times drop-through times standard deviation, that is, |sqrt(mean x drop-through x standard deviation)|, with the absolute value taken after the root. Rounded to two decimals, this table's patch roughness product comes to 1.73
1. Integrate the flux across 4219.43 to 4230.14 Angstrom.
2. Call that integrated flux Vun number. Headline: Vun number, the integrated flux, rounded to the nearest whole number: 167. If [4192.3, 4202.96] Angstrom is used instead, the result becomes 115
